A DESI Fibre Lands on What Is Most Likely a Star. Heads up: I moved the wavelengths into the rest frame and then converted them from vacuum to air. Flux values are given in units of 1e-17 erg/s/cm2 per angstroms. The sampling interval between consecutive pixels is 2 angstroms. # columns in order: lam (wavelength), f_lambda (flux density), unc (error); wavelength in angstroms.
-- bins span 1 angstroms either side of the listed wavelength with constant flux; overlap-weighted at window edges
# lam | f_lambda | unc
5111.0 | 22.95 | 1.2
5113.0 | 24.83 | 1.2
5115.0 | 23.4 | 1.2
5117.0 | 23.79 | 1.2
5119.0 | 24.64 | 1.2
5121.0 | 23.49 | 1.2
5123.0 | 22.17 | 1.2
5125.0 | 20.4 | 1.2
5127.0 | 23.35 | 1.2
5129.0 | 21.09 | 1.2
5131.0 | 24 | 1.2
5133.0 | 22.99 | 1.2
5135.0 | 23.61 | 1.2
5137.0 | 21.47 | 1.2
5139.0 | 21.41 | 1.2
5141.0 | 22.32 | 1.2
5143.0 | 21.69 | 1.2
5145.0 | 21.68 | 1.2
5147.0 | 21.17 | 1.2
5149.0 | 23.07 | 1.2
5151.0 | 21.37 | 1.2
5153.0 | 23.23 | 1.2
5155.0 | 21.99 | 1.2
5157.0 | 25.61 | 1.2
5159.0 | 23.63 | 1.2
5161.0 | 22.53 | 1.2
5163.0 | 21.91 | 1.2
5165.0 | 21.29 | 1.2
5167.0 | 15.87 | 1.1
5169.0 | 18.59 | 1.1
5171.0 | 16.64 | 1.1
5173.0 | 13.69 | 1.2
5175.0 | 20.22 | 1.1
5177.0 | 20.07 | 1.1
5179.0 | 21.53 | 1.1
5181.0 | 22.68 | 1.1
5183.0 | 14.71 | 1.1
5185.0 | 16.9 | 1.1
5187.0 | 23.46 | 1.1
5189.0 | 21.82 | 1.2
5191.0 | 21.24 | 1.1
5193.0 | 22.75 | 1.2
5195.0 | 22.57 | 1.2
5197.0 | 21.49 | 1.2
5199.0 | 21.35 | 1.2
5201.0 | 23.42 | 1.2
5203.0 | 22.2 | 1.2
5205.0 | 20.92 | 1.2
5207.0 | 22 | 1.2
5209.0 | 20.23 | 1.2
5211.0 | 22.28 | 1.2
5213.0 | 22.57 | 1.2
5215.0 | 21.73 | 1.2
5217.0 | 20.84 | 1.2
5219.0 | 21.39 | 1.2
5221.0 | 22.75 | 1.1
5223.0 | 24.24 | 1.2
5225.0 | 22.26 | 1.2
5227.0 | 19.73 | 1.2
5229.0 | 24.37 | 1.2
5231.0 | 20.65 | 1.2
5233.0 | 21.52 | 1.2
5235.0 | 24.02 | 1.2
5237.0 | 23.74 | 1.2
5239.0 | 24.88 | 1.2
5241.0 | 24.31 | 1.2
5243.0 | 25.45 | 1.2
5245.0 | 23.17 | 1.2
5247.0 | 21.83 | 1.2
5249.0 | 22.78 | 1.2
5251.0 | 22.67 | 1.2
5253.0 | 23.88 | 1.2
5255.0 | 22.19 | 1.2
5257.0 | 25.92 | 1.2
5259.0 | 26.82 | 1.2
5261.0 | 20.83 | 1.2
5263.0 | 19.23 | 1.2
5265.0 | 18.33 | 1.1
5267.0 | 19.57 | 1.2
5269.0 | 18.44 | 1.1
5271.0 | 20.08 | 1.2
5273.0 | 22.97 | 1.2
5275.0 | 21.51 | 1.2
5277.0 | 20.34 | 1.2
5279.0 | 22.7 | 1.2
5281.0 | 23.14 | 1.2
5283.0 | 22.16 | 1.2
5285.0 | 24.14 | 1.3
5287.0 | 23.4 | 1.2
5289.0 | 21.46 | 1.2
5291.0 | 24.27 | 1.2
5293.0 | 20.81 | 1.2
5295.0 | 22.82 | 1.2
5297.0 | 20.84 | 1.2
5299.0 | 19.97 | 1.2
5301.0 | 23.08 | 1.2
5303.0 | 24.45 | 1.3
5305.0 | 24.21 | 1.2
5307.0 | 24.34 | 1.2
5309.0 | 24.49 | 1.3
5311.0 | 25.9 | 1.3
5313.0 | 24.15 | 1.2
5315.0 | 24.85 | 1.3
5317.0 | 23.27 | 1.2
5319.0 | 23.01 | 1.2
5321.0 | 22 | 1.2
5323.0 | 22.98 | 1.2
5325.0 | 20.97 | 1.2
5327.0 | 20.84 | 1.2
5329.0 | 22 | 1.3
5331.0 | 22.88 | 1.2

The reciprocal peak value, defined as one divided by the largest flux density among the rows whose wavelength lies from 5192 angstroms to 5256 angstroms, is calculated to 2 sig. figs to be 0.039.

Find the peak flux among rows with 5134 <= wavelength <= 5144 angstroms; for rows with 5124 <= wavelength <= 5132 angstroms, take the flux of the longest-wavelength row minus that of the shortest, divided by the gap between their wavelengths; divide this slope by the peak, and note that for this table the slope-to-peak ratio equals 0.025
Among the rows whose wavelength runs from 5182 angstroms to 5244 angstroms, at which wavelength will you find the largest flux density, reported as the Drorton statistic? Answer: 5243.0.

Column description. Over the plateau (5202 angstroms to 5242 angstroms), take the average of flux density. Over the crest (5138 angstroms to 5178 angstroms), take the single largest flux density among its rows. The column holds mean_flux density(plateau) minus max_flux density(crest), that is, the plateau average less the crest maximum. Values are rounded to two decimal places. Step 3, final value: -3.28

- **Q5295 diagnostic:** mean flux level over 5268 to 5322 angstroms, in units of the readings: 22.7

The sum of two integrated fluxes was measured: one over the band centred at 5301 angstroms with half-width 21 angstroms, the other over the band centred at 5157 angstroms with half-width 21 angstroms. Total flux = 1852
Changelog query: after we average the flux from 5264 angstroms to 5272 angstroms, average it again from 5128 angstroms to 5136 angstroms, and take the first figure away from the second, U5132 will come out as 3.8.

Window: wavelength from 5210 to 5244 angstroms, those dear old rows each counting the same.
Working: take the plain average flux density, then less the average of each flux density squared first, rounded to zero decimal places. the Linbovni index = -497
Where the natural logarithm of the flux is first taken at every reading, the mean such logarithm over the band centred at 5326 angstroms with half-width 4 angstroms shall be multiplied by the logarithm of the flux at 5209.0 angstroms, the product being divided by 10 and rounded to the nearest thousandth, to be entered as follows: 0.925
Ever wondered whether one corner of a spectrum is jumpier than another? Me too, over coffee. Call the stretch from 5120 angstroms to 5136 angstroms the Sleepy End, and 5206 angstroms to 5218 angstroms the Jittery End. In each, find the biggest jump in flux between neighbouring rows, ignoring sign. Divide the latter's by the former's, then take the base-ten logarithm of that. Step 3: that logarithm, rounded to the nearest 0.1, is -0.2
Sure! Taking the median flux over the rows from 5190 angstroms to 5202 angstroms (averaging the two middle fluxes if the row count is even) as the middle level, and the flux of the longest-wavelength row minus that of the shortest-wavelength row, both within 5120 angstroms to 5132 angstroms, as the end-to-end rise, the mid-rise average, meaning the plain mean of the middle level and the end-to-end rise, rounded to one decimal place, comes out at 11.3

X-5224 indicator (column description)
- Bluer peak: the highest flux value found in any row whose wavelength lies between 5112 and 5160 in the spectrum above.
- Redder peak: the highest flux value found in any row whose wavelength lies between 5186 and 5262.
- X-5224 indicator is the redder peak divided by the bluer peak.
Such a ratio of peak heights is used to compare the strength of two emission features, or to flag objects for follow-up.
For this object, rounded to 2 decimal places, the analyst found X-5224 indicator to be 1.05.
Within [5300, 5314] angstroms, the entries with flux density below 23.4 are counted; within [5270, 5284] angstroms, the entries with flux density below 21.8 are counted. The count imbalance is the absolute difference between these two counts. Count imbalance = 2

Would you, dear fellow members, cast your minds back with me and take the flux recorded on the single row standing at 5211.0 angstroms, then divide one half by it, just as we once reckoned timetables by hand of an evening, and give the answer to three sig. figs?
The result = 0.0224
